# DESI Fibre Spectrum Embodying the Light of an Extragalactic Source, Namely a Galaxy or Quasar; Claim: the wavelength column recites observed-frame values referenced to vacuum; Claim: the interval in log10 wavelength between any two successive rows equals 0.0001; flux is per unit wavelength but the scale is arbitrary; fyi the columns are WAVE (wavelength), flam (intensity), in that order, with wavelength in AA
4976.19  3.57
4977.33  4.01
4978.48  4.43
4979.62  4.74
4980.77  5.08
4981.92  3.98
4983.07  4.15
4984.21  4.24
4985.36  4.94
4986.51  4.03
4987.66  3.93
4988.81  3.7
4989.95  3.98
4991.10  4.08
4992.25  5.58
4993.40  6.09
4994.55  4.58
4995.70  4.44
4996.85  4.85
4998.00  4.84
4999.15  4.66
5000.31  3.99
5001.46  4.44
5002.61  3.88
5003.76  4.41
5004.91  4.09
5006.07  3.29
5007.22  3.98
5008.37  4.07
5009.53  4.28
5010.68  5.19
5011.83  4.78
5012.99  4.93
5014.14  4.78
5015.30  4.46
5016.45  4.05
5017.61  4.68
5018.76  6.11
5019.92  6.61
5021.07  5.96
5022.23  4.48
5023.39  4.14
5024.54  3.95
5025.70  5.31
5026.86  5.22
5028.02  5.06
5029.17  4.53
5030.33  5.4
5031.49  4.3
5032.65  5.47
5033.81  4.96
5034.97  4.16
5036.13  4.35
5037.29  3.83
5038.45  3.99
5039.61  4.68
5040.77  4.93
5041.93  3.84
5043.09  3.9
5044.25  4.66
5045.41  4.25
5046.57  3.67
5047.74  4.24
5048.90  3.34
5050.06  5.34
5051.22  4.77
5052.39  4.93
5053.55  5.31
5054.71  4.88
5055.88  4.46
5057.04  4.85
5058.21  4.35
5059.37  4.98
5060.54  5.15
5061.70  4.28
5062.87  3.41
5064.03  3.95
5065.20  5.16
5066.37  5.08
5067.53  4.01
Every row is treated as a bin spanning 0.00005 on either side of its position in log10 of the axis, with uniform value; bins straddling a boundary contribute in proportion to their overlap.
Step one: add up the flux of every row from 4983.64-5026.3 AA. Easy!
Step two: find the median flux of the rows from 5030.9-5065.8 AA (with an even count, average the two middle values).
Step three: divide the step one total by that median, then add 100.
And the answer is 139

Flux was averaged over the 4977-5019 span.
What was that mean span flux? 4.5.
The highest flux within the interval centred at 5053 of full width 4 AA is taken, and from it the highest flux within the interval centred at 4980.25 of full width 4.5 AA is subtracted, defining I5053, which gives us 0.2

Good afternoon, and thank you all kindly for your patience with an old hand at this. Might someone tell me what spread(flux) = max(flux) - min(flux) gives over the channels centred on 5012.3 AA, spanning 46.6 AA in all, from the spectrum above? 3.3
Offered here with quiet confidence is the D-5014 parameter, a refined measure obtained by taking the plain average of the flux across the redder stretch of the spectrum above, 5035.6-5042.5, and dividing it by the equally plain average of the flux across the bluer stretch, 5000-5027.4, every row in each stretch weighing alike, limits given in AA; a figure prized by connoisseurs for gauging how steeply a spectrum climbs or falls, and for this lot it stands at 0.92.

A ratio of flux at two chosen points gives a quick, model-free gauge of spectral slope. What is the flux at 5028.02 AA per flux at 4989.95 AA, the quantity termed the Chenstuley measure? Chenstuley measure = 1.27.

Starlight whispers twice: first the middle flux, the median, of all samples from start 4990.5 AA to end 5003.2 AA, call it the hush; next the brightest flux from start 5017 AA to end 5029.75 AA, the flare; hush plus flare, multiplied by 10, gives 112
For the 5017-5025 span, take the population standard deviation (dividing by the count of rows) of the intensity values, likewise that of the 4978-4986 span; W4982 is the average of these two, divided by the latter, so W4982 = 1.77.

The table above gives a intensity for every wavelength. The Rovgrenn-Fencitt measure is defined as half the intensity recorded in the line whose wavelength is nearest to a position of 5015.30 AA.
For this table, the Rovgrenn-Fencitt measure 2.23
